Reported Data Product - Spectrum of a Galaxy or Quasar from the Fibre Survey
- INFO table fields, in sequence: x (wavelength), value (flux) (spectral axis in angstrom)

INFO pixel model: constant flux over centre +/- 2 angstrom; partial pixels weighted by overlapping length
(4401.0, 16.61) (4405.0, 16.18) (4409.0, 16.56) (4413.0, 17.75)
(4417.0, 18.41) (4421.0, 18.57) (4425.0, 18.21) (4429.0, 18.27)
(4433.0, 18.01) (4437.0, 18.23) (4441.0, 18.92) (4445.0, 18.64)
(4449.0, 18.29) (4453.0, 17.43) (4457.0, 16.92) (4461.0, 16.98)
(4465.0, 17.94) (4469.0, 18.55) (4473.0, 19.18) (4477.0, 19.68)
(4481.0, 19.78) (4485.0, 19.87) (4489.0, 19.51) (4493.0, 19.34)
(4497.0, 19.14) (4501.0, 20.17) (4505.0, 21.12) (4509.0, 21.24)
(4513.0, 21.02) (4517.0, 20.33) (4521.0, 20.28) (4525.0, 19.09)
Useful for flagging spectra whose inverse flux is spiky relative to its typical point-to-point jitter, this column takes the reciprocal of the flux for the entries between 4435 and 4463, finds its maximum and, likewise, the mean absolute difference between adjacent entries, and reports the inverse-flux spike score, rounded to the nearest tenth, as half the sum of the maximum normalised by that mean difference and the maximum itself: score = 21.0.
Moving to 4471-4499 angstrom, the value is 42.0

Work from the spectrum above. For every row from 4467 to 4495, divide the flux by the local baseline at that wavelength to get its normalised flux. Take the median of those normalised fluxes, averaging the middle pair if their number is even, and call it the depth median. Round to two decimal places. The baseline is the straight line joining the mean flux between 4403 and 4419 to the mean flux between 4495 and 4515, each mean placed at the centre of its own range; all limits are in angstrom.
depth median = 0.99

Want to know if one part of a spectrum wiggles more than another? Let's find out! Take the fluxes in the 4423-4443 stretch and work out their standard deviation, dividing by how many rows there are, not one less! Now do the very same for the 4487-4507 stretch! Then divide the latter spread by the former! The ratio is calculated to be 2.3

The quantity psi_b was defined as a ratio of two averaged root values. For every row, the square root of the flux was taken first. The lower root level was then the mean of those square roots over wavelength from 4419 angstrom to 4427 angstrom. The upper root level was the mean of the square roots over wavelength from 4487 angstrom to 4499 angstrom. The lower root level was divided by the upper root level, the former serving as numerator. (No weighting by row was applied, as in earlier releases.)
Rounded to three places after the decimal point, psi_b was 0.975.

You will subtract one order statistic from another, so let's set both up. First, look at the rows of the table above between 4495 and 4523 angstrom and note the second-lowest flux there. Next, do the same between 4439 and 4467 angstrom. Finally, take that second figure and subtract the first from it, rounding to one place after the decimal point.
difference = -3.2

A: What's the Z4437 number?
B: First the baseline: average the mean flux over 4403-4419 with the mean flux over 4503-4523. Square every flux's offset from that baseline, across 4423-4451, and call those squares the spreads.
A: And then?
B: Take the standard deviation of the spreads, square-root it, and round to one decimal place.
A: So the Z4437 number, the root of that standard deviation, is 0.6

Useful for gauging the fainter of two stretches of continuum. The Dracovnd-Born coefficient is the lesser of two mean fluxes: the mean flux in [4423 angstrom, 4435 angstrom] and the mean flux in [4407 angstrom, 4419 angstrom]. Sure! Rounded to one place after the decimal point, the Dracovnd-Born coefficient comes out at 17.6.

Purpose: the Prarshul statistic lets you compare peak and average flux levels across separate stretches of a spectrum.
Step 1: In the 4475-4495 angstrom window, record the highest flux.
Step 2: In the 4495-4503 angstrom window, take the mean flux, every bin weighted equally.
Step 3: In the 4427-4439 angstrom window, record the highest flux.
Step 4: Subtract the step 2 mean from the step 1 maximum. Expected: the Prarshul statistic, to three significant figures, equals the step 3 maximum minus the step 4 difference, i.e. 18.1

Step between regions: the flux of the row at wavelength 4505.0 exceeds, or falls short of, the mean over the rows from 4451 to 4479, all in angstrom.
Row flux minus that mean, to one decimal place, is 3.0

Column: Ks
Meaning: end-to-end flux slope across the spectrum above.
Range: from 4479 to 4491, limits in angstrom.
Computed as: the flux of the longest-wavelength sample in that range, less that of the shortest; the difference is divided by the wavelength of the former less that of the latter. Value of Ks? -0.034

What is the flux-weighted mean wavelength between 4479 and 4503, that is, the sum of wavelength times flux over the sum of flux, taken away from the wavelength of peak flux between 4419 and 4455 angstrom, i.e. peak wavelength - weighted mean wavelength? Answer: -50.0 angstrom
